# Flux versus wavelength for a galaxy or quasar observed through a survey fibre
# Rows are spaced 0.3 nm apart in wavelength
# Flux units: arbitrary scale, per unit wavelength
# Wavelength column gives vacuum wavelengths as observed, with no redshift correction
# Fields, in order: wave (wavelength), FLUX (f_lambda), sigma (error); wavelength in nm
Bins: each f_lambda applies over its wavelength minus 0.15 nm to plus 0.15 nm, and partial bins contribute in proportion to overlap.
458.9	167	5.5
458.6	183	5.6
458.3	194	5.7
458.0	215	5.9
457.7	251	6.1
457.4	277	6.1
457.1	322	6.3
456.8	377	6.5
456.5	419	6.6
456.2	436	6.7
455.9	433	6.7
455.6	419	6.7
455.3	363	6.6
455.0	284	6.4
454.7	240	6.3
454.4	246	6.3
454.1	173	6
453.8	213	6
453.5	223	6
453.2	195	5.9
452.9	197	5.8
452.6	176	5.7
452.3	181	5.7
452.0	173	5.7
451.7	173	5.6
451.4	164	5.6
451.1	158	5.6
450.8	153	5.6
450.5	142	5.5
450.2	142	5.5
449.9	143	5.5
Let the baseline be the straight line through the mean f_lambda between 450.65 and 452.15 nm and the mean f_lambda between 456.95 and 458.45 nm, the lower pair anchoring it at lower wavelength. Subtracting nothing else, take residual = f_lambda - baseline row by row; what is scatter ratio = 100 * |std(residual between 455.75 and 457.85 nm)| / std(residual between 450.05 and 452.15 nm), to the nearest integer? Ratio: 1866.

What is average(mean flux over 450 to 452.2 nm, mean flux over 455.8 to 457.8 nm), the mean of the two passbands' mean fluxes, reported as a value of 259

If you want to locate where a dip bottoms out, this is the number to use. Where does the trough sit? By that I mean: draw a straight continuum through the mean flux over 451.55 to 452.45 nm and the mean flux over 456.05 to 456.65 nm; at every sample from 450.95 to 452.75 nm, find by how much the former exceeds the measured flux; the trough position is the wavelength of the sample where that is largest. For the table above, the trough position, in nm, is 452.6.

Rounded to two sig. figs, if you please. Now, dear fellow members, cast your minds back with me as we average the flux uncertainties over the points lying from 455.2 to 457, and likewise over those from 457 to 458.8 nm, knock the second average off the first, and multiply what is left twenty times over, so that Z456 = 14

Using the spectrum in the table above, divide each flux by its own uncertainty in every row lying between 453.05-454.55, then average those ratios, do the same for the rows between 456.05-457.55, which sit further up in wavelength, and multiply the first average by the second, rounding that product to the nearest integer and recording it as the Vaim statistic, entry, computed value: 1966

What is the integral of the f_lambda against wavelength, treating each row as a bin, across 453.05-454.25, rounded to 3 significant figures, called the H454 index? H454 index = 241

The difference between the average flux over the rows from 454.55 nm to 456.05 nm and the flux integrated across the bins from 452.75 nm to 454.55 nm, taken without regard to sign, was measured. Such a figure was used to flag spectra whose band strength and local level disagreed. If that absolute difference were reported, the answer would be 26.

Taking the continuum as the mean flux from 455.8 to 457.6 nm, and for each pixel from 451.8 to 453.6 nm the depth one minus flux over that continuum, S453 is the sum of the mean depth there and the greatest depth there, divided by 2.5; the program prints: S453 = 0.41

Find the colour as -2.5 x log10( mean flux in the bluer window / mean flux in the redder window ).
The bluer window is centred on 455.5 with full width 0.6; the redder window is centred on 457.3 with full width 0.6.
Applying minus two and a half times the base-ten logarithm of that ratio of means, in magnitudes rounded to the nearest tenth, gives -0.3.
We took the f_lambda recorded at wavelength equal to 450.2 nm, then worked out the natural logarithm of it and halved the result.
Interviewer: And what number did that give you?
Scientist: 2.5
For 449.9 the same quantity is 2.5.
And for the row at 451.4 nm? 2.5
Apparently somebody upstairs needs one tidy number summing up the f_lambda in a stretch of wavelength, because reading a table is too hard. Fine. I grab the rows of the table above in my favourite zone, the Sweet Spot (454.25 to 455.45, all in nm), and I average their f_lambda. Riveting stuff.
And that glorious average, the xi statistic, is 283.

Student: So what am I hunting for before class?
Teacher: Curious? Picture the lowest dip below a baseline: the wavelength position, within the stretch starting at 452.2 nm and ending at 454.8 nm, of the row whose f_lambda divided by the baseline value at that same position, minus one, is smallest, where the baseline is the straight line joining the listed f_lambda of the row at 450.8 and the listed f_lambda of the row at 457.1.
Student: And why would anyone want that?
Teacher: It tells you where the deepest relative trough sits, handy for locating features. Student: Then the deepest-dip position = 454.1 nm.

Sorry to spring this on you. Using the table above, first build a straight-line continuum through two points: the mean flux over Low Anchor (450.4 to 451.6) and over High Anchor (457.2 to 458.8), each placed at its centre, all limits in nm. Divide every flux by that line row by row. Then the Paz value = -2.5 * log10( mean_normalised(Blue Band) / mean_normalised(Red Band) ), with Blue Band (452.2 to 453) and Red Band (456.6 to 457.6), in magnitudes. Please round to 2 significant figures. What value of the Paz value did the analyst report 0.37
